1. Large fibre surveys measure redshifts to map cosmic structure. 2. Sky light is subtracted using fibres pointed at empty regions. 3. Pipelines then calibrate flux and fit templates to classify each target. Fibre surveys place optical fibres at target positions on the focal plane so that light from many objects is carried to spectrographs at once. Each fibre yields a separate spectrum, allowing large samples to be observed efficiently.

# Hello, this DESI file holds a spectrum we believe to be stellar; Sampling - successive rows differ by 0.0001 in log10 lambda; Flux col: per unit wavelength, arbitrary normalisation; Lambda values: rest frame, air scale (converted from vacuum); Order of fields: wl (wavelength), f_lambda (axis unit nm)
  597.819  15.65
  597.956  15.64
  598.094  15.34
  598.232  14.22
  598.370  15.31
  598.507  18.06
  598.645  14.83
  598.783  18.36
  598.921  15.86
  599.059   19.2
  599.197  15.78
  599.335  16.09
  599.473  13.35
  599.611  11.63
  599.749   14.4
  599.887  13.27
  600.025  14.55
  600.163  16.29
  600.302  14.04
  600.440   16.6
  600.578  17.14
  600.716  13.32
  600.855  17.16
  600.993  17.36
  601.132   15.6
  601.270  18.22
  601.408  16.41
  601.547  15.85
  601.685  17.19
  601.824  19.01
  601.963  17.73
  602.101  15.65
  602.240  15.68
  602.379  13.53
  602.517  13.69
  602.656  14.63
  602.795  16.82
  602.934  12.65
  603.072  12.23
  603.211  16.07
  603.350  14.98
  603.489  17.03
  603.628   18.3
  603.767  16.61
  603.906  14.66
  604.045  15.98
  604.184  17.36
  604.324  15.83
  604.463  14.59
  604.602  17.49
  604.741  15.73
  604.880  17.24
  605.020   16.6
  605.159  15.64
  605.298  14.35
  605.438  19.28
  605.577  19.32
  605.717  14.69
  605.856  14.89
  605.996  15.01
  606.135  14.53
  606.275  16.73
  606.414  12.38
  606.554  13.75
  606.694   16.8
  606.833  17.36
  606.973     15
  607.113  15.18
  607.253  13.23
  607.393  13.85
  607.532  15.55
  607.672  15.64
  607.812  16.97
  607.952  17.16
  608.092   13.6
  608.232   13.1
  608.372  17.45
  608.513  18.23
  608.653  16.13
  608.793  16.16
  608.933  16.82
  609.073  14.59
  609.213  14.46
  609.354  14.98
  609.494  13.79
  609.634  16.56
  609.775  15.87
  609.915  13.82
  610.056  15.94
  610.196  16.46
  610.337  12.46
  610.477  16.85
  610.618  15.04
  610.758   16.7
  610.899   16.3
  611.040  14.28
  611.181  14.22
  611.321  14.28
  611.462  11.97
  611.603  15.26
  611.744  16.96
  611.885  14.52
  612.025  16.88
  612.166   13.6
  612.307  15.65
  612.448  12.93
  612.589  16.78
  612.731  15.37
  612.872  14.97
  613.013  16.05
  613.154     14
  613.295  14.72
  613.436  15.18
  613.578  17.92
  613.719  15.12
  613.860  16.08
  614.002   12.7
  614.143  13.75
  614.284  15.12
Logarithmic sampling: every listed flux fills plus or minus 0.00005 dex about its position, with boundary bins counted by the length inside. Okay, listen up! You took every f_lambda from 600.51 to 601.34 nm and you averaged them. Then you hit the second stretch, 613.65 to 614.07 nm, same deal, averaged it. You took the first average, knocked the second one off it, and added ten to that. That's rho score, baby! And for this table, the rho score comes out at 11.8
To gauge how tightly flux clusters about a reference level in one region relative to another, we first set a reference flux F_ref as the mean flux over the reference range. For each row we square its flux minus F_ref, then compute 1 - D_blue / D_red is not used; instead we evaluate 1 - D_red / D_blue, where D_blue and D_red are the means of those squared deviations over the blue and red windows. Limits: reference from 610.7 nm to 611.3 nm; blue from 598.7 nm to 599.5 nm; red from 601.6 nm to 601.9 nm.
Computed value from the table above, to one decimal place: -0.7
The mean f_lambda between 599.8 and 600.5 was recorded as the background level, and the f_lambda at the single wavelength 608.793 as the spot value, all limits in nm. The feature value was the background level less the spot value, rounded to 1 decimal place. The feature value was -1.2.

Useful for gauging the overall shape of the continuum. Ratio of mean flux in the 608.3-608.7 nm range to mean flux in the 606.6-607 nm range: 1.05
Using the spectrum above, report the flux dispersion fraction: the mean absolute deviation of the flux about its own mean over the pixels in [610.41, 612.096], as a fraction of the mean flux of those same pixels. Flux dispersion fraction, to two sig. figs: 0.080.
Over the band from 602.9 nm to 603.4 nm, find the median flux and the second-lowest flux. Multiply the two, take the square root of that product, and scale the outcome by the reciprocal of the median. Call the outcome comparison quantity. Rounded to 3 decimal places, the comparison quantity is 0.957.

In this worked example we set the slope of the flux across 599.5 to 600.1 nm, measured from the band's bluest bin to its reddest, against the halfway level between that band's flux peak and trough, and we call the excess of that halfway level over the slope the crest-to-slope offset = 6.0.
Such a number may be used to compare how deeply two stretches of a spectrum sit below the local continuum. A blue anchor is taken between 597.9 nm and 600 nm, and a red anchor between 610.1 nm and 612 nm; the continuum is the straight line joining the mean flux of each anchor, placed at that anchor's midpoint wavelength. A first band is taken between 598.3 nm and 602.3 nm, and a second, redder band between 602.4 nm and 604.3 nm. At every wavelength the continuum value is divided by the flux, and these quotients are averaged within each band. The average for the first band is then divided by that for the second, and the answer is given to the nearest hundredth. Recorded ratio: 0.97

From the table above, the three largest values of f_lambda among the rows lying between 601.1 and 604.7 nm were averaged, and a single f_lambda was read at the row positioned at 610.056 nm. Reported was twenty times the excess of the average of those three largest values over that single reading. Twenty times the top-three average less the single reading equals 51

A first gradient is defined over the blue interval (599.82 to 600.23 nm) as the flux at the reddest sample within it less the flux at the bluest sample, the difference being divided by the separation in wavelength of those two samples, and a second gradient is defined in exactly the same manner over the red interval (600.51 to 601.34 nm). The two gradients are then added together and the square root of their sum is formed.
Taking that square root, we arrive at 3.5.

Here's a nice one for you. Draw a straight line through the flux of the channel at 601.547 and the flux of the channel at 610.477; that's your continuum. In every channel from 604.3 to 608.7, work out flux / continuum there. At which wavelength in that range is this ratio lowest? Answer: 606.414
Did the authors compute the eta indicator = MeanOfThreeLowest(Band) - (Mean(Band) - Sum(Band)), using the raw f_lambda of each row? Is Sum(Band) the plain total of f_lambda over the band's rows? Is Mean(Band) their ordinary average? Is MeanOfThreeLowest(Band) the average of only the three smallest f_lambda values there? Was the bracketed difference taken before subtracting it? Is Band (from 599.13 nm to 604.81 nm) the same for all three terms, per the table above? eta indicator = 637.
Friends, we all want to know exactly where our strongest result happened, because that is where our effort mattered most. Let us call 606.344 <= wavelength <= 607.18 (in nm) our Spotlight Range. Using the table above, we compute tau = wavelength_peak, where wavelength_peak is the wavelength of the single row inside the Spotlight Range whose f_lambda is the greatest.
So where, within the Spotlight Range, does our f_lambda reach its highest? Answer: 606.833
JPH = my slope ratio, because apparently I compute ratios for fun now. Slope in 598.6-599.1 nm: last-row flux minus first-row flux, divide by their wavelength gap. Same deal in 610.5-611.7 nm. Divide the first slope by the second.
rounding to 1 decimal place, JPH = 47.3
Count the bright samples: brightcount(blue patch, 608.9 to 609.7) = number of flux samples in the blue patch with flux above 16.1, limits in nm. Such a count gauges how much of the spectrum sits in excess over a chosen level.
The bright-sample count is 2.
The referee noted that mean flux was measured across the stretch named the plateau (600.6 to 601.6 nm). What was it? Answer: 16.3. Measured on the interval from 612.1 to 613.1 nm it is 15.0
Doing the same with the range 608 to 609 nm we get 15.9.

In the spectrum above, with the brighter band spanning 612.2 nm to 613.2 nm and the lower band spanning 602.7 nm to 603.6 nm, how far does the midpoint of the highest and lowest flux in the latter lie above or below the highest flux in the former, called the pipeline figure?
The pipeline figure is -2.15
